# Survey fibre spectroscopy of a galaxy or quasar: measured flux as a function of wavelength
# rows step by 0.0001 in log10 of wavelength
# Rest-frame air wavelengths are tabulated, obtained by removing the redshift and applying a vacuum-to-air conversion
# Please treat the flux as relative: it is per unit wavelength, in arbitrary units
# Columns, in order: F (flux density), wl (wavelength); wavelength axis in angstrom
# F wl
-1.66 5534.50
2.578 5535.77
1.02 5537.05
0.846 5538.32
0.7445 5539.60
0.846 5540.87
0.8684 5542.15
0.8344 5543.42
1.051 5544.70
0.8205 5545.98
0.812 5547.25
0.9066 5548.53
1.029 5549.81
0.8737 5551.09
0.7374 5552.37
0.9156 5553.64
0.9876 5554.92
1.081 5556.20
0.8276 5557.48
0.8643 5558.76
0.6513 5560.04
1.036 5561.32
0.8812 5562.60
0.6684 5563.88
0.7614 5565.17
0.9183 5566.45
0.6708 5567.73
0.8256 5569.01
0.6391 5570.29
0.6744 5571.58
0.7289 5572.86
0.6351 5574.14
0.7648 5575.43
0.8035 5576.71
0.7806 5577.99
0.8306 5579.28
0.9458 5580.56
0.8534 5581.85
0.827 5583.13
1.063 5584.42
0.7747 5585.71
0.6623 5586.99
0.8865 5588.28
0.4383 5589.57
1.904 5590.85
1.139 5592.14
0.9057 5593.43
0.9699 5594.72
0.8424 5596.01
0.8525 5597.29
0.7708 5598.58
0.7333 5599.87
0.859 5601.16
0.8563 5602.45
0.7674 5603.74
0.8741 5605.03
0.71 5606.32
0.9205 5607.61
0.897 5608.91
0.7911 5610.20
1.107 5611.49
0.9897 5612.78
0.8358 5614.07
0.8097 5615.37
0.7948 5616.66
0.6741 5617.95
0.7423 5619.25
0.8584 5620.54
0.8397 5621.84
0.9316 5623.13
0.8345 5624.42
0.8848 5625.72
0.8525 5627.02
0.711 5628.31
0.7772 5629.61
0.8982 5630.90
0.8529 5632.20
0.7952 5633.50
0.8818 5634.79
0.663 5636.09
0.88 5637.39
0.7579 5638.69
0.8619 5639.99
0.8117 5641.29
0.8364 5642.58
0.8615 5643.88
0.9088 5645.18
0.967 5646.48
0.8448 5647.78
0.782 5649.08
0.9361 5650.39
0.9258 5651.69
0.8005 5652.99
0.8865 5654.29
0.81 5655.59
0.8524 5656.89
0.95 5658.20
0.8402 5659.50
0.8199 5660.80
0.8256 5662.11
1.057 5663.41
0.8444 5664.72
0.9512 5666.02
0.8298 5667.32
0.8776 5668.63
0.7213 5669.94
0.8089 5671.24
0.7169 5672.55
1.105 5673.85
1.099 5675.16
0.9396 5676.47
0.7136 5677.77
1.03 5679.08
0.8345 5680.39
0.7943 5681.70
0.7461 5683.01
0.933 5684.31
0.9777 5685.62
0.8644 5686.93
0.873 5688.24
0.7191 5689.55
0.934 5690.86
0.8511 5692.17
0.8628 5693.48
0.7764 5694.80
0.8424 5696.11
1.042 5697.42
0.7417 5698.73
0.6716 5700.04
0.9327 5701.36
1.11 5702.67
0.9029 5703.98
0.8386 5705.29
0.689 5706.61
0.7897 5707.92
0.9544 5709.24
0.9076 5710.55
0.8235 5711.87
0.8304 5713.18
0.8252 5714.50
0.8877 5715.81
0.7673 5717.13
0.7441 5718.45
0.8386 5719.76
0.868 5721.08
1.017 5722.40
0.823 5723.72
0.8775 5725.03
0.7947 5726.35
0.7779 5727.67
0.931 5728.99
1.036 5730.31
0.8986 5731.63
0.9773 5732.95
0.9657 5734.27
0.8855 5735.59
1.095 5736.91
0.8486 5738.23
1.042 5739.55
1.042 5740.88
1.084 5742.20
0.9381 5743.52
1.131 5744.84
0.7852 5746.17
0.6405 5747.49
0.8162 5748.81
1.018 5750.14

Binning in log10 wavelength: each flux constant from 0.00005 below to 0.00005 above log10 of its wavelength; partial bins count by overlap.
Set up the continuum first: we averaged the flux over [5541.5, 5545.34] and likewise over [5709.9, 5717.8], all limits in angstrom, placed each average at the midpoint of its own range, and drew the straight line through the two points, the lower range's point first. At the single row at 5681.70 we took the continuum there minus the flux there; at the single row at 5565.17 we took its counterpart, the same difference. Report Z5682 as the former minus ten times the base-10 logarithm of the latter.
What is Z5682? 8.4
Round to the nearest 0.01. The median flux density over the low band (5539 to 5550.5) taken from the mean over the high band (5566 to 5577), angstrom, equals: -0.11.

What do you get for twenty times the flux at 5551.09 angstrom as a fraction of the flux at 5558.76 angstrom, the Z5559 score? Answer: 20.2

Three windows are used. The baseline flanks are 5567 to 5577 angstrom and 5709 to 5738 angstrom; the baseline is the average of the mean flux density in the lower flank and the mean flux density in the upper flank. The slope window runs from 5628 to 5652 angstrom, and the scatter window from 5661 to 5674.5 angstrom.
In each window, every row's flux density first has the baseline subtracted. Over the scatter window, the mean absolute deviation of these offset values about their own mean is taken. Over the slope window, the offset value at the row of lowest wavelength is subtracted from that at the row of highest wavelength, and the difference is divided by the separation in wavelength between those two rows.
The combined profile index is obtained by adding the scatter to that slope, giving 0.108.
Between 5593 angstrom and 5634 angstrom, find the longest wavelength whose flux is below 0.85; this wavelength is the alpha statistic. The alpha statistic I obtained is 5633.50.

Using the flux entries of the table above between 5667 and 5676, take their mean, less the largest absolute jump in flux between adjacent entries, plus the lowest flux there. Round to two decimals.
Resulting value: 1.21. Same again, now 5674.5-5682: 1.30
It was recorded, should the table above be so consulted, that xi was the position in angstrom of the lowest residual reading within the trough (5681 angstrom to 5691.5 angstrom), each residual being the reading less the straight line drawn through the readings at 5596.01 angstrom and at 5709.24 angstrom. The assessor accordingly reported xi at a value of 5689.55 angstrom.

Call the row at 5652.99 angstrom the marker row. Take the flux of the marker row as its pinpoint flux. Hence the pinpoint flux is 0.8005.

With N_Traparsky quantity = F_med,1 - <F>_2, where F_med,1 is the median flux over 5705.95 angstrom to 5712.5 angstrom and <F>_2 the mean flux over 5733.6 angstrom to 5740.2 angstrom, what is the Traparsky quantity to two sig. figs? -0.14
